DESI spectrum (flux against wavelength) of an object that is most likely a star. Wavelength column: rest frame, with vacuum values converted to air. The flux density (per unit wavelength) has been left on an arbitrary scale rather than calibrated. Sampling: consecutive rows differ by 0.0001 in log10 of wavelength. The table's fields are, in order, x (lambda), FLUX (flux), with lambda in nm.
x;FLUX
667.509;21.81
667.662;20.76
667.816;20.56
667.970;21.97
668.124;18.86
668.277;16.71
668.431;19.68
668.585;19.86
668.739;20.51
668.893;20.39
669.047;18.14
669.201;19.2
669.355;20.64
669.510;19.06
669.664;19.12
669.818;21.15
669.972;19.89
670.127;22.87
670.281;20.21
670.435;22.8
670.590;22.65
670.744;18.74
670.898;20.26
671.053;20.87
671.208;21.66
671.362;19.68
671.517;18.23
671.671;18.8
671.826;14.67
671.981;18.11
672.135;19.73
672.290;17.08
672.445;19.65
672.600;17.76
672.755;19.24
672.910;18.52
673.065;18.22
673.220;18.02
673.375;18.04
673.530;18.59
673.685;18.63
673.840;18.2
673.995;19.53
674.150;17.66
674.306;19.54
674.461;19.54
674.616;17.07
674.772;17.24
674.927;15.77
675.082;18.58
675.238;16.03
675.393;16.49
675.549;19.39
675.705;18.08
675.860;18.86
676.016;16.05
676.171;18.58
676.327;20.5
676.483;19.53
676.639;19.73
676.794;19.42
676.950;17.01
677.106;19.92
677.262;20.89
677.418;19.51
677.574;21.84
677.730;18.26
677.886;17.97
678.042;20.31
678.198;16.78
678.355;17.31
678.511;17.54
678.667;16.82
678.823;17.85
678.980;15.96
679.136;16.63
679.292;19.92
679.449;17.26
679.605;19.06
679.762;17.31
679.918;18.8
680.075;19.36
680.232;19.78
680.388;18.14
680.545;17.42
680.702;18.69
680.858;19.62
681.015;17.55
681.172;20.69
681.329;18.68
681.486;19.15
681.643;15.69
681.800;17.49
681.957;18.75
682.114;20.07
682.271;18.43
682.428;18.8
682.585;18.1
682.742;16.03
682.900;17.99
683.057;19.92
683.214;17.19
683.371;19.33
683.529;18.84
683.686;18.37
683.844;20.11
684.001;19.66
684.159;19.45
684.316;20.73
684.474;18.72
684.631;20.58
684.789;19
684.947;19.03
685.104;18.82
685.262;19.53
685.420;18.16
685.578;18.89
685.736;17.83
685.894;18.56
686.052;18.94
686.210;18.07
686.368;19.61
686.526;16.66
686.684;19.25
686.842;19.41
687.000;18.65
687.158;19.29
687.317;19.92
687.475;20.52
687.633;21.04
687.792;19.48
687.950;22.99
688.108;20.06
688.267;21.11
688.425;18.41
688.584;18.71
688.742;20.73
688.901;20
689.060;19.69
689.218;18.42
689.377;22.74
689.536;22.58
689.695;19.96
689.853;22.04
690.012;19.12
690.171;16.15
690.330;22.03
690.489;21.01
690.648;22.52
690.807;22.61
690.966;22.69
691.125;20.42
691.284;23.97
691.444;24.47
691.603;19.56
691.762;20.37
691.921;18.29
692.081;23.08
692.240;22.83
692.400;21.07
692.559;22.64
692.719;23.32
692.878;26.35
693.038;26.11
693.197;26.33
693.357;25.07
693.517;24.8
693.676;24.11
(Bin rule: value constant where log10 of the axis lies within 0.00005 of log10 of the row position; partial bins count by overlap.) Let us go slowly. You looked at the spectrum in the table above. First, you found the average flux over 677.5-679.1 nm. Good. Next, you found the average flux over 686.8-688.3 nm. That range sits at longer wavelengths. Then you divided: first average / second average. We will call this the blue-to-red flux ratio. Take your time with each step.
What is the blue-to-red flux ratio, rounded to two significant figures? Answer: 0.89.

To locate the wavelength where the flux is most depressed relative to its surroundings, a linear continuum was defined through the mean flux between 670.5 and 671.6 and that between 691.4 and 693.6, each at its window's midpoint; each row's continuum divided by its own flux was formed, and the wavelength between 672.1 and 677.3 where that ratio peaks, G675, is 674.927 nm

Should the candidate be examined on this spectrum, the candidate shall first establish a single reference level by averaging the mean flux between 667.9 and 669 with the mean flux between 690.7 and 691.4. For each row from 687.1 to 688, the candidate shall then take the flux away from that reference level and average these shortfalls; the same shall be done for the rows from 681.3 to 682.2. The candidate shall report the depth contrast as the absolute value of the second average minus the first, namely 2.2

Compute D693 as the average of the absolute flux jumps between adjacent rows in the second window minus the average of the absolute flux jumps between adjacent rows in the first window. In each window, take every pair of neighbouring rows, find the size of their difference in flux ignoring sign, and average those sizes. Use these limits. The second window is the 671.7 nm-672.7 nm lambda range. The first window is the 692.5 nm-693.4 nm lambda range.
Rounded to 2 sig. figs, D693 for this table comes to 1.3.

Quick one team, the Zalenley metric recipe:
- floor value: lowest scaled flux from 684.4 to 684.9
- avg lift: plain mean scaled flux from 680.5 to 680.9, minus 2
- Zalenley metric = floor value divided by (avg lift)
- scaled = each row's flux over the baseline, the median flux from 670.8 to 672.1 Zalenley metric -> -0.94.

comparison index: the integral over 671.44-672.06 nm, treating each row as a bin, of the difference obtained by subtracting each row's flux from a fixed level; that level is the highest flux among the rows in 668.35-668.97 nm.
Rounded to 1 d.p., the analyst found 1.9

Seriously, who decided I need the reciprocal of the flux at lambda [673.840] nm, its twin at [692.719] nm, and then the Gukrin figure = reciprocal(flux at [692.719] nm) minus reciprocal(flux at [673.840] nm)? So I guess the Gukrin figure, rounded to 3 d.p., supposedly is -0.012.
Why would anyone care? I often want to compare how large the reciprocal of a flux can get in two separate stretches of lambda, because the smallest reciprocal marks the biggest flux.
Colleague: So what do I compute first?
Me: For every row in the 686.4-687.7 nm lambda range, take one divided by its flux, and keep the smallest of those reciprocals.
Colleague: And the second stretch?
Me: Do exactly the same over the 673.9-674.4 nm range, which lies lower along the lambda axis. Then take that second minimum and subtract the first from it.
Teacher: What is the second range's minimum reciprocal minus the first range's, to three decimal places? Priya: 0.004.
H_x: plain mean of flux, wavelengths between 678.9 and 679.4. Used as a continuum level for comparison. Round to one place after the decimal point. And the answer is 17.5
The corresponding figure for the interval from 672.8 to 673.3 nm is 18.3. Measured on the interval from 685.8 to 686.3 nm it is 18.5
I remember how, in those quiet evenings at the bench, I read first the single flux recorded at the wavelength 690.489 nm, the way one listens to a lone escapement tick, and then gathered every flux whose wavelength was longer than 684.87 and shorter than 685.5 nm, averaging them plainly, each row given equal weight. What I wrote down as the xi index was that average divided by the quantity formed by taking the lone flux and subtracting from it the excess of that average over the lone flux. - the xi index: 0.82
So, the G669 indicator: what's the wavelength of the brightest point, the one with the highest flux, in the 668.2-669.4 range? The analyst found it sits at 669.355 nm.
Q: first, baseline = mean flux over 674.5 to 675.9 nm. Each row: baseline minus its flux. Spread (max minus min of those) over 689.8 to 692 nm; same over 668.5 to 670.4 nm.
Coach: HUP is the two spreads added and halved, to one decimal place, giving 6.5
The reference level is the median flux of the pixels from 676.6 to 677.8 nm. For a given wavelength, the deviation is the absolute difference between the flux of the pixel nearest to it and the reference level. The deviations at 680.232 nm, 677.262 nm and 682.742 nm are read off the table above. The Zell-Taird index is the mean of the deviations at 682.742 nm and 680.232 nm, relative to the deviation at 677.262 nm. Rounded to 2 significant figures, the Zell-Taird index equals 1.5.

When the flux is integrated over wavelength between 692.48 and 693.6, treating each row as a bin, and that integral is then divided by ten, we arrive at 2.79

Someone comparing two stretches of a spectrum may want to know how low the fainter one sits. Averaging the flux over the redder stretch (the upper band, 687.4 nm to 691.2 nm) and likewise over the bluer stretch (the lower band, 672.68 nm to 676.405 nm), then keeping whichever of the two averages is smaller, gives 18.2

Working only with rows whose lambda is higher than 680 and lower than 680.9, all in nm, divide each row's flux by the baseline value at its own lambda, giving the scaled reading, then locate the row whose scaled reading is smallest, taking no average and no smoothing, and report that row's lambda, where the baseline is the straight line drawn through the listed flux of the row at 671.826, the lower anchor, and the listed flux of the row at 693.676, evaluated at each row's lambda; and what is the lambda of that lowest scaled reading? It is 680.545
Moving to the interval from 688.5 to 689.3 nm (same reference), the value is 689.218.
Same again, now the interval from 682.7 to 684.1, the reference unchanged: 682.742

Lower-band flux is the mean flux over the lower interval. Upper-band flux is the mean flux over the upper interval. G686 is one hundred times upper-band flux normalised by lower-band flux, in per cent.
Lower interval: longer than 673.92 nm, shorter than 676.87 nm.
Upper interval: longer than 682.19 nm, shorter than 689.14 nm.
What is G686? 105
